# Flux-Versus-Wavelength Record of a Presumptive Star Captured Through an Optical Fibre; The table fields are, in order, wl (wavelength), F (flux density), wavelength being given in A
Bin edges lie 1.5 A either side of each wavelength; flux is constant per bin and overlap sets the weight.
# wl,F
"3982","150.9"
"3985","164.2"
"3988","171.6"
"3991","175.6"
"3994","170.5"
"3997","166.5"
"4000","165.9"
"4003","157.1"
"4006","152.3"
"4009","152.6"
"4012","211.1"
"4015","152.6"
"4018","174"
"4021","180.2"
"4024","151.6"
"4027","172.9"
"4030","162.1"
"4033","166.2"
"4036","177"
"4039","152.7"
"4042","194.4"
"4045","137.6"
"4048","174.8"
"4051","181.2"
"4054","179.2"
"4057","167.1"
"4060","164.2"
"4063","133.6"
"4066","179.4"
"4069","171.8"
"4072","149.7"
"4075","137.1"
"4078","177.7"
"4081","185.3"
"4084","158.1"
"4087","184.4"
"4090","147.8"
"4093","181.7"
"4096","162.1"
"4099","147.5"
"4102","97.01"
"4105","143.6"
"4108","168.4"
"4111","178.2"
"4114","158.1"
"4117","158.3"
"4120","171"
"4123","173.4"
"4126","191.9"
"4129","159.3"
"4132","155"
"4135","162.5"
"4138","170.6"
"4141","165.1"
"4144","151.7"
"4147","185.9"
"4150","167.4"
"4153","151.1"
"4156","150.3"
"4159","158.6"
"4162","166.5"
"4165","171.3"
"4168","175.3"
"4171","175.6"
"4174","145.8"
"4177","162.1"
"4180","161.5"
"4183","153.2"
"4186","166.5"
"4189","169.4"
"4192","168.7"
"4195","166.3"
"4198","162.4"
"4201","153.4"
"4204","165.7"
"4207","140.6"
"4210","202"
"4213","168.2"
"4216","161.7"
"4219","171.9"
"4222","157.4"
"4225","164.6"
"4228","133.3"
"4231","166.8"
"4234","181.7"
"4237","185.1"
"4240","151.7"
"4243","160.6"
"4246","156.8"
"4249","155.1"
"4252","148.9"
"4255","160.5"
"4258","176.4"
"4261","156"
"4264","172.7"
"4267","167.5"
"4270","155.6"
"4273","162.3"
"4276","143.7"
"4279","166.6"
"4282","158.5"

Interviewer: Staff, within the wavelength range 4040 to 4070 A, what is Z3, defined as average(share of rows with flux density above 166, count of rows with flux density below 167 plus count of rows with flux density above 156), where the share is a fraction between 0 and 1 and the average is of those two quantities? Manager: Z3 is 5.85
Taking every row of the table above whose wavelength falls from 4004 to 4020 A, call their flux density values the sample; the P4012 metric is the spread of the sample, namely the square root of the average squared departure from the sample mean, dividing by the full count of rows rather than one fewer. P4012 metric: 22.9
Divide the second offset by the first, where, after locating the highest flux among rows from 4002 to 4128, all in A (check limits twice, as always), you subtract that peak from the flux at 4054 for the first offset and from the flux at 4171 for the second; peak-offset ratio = 1.1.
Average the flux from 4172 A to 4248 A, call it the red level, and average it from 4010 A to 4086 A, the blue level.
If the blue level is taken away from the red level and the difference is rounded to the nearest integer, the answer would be -5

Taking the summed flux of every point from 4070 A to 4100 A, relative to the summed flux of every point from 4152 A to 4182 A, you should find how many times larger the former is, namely 1.01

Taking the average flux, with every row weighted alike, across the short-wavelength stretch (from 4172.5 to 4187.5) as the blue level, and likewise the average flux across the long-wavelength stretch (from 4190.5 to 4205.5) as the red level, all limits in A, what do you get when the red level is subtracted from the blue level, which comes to -5.5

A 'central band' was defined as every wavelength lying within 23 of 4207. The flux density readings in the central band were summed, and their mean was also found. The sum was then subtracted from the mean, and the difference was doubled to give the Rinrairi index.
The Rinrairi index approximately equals -4577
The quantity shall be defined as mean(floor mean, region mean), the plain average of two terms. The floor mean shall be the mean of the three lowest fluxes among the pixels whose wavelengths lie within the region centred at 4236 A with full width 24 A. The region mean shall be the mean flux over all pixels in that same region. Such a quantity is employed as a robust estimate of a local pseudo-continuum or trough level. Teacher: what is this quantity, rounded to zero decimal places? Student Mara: 155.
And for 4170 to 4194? 158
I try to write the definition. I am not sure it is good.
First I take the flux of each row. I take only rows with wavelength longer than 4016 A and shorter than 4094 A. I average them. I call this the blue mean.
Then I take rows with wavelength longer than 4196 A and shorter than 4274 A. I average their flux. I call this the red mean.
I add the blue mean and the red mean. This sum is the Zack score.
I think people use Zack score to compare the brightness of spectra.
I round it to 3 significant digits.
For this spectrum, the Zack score 330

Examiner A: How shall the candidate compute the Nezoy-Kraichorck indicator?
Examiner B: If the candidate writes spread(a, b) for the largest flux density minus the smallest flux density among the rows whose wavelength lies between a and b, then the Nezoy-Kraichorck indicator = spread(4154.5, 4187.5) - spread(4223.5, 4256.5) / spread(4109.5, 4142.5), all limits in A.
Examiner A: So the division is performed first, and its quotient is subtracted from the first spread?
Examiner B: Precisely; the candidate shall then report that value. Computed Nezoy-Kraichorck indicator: 28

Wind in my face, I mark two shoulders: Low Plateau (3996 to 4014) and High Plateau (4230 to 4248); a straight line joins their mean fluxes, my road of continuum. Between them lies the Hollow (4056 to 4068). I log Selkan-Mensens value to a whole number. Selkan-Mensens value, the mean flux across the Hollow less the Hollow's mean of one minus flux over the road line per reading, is 161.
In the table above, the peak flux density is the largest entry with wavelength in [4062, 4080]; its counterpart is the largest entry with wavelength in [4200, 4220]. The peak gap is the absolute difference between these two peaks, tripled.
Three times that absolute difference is 68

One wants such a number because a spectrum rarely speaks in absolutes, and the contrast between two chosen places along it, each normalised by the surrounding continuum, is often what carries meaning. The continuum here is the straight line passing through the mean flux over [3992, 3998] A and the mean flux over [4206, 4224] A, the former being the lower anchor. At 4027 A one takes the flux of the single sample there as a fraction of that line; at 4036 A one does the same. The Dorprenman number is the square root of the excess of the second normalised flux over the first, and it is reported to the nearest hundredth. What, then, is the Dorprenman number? 0.16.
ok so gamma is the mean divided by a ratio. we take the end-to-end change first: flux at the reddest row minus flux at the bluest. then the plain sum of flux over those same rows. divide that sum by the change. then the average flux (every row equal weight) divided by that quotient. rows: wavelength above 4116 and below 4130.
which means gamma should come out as 0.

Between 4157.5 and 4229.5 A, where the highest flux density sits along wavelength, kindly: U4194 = 4210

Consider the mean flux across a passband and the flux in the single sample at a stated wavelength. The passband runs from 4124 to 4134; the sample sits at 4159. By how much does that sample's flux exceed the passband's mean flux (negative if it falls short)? -10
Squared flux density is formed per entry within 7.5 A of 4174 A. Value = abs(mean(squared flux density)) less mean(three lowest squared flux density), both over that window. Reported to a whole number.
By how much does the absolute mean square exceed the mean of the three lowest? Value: 2498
